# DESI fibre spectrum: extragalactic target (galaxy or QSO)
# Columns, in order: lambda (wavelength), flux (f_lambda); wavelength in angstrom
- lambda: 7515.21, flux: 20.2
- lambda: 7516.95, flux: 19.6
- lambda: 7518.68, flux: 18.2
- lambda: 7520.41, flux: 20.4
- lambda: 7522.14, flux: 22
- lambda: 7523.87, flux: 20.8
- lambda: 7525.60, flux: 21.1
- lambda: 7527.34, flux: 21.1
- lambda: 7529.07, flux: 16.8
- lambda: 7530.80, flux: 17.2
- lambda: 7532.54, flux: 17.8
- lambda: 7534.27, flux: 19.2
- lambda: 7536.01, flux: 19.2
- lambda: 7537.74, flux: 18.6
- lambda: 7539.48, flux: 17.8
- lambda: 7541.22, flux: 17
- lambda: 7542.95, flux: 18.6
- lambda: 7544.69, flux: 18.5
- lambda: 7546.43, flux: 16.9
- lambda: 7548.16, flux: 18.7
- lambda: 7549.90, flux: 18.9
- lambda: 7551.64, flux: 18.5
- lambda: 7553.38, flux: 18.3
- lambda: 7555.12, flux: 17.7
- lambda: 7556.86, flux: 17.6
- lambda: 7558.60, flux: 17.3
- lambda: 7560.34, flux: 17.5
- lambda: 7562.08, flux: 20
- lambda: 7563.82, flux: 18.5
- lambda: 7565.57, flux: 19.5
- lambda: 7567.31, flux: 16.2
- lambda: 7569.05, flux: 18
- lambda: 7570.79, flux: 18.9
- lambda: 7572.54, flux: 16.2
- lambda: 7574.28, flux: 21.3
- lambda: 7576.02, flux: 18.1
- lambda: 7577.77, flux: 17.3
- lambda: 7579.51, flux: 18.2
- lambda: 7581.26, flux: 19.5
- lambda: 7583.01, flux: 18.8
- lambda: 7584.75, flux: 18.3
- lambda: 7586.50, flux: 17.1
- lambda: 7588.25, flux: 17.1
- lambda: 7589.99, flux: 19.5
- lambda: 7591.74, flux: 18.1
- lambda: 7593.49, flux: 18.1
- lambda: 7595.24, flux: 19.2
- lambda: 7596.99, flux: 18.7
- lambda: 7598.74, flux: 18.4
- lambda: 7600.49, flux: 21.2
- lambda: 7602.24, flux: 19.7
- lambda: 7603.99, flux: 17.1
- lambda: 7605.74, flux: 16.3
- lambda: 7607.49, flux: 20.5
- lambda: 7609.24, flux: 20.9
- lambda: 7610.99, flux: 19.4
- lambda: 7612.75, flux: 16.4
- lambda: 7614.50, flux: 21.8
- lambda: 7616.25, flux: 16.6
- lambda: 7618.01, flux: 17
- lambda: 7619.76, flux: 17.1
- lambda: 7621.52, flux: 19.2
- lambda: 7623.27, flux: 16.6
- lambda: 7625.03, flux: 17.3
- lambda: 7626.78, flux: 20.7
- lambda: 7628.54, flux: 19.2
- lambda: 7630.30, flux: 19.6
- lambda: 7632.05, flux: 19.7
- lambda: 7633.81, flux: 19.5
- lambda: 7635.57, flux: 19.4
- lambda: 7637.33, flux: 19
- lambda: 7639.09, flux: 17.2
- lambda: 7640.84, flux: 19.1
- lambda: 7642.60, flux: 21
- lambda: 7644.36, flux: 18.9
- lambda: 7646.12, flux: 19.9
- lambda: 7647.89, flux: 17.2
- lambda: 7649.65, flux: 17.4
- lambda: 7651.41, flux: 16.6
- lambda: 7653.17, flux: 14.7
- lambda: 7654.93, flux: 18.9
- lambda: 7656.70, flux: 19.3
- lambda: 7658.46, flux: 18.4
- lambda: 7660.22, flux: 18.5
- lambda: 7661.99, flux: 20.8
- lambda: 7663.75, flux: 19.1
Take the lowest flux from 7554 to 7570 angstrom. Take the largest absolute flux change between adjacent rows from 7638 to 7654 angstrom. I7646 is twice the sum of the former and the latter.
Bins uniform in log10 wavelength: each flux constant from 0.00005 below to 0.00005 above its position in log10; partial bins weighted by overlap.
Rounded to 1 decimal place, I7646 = 37.8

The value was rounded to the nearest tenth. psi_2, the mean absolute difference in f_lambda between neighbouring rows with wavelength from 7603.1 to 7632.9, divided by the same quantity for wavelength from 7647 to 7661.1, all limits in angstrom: 1.6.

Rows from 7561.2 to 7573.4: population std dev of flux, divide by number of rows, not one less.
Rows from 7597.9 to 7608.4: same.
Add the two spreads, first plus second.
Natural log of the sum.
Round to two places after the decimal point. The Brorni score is 1.15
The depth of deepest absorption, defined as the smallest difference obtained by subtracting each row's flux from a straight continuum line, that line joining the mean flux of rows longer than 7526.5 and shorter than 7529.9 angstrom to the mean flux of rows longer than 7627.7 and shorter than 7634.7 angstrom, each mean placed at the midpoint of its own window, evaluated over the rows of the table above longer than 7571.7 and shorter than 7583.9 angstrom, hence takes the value -2.1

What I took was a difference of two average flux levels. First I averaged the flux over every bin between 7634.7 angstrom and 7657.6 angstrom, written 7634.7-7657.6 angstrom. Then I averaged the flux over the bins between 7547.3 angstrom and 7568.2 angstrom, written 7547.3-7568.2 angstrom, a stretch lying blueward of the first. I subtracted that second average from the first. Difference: 0.13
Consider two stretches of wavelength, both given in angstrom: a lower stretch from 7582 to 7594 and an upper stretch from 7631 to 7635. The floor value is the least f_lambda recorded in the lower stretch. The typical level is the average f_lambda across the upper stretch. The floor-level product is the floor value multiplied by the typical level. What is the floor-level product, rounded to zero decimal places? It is 335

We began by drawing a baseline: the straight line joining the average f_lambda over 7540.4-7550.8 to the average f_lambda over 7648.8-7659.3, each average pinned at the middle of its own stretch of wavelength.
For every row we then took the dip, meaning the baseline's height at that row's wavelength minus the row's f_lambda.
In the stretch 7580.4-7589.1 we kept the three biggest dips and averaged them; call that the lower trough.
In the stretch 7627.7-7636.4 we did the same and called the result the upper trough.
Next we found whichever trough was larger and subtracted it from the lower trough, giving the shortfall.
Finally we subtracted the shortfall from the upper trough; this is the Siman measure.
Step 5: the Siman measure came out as -1.7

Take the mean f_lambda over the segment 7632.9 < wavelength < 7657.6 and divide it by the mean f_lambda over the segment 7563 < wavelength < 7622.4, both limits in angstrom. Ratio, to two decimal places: 1.00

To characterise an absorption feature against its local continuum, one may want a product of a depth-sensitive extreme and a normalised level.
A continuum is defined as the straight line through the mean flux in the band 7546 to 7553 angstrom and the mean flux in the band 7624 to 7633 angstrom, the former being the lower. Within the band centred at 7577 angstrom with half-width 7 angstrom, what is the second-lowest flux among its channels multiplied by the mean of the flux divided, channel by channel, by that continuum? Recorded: 17.2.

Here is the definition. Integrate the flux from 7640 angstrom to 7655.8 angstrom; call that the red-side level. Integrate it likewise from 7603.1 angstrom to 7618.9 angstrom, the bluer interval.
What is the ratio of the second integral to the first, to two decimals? 1.01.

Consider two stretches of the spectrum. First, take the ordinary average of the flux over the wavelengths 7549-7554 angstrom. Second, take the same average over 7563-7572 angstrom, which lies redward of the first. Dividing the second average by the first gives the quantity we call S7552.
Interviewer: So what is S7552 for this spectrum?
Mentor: 0.98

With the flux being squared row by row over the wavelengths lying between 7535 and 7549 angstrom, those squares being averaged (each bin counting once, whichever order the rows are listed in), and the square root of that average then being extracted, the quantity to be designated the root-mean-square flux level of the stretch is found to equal 18.2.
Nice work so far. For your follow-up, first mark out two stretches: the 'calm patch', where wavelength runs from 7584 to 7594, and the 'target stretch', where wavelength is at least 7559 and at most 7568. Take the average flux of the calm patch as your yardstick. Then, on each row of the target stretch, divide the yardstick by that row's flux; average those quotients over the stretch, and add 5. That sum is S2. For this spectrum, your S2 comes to 5.99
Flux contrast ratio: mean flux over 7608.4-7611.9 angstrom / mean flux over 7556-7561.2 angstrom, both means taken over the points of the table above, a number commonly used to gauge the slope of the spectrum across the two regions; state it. 1.15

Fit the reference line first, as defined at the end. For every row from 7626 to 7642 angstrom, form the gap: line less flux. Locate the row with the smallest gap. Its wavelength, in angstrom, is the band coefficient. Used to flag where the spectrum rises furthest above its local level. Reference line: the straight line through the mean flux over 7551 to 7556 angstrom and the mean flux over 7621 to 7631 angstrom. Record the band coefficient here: 7626.78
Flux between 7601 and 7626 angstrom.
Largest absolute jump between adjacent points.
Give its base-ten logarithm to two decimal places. 0.73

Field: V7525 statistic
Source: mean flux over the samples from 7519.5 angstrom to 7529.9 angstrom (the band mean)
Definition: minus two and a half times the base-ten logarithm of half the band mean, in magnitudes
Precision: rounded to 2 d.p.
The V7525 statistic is -2.52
